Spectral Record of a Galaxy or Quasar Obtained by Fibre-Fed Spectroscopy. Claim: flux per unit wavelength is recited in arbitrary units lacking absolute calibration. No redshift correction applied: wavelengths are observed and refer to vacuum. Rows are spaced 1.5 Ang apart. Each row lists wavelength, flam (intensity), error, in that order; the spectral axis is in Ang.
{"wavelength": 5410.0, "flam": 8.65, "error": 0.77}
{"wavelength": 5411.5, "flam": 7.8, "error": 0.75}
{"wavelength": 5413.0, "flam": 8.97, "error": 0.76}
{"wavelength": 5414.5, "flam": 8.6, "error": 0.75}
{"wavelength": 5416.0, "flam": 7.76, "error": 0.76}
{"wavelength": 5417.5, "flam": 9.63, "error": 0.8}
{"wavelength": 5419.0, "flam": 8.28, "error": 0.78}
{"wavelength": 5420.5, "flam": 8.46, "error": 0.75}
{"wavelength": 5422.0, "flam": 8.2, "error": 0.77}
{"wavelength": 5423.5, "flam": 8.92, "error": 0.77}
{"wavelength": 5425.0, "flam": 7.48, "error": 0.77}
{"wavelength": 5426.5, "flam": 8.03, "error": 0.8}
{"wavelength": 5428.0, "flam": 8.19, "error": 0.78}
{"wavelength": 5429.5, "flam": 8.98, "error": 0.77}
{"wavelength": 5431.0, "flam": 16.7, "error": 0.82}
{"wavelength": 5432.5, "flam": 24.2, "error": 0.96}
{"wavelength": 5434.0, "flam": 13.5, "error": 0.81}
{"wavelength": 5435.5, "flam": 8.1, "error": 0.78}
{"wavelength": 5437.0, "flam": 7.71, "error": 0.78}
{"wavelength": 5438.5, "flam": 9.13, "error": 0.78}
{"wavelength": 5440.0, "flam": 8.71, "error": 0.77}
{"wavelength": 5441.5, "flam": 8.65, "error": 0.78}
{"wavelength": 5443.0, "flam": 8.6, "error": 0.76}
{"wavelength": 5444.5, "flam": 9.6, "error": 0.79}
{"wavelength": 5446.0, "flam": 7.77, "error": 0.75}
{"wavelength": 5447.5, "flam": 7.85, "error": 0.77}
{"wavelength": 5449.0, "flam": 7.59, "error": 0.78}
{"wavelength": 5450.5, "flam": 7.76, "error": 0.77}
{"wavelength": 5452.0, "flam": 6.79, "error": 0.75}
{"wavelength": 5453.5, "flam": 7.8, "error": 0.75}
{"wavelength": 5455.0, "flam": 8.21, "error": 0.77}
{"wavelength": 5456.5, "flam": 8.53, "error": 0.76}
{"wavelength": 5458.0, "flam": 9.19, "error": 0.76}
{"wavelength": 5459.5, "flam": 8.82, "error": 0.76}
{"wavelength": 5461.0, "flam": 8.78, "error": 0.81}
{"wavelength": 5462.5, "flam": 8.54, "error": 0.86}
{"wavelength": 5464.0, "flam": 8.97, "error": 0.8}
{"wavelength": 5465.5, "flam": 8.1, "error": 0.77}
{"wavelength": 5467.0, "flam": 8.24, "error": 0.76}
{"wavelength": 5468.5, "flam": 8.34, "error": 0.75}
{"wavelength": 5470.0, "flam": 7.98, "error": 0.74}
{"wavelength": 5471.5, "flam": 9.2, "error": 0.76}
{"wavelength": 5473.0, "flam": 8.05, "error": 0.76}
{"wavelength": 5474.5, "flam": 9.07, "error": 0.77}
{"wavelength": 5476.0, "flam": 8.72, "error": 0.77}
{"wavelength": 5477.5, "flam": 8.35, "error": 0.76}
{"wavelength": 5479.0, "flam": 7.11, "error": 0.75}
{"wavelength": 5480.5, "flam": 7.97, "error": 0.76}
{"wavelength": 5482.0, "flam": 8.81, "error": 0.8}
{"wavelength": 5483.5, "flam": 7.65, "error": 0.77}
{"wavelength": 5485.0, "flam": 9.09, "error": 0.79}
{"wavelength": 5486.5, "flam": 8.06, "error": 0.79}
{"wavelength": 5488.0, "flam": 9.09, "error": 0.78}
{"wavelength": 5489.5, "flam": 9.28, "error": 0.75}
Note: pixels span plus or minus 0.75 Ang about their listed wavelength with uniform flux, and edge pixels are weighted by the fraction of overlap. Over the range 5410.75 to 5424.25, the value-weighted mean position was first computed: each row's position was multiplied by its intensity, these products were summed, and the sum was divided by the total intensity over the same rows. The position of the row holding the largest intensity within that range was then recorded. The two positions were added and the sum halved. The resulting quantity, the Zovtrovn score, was 5417.5 Ang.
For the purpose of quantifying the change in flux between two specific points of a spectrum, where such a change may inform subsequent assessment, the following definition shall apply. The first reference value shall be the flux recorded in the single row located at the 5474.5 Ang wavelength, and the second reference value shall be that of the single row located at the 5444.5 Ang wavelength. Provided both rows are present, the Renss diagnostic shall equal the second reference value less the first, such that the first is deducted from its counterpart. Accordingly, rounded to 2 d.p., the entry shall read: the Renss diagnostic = 0.53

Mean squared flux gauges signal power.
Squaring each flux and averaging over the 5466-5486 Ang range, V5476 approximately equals 70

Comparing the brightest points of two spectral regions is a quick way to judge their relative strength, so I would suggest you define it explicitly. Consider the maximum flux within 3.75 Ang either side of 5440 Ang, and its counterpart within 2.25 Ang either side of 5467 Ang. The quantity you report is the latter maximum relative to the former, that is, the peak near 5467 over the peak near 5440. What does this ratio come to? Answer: 0.91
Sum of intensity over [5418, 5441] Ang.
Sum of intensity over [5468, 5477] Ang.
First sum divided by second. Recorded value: 3.0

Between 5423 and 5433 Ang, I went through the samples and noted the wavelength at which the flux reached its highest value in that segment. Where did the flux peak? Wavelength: 5432.5 Ang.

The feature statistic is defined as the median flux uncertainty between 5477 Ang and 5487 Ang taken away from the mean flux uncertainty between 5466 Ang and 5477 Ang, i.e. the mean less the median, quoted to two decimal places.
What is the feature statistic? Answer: -0.01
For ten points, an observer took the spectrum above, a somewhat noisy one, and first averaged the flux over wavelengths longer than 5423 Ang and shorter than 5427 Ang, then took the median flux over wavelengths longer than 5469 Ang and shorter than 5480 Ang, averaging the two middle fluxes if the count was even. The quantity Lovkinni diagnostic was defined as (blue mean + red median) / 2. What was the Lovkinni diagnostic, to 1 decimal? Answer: 8.2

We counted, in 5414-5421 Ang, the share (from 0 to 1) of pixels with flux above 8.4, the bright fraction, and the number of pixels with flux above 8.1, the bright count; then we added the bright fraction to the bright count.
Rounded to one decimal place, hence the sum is 4.6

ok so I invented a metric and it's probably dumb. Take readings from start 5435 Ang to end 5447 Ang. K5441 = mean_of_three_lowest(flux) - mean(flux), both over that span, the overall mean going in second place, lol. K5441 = -0.67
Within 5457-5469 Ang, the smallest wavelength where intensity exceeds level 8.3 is 5458.0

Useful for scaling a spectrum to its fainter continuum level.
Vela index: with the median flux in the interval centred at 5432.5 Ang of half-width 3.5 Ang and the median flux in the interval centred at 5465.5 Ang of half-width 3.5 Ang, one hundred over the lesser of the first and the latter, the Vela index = 12.0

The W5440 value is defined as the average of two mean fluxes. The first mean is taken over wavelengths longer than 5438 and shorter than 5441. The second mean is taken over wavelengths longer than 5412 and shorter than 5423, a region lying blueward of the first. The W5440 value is 8.7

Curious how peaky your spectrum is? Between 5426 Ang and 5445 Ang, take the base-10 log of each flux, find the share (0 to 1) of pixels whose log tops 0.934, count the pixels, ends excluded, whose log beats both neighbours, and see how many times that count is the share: 2.9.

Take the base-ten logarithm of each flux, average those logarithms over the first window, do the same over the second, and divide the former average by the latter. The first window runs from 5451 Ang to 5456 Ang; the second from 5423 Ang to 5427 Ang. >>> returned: 0.97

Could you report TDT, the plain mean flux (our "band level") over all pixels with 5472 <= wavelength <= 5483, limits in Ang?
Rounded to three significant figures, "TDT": 8.30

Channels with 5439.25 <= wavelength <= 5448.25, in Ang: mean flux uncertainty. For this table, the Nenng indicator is 0.770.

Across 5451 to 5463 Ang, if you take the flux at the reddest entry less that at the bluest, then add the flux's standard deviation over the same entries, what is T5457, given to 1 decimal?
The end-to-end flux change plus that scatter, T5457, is 2.5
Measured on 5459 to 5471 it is -0.5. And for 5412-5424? 0.5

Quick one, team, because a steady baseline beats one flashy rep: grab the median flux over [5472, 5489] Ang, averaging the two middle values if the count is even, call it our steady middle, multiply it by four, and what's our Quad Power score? 33.4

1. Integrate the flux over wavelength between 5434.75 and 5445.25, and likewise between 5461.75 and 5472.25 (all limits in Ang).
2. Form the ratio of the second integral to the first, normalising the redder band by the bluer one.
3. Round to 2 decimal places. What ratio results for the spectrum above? 0.98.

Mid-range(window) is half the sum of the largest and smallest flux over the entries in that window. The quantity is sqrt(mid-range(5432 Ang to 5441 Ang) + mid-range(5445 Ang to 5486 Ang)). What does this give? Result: 4.89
